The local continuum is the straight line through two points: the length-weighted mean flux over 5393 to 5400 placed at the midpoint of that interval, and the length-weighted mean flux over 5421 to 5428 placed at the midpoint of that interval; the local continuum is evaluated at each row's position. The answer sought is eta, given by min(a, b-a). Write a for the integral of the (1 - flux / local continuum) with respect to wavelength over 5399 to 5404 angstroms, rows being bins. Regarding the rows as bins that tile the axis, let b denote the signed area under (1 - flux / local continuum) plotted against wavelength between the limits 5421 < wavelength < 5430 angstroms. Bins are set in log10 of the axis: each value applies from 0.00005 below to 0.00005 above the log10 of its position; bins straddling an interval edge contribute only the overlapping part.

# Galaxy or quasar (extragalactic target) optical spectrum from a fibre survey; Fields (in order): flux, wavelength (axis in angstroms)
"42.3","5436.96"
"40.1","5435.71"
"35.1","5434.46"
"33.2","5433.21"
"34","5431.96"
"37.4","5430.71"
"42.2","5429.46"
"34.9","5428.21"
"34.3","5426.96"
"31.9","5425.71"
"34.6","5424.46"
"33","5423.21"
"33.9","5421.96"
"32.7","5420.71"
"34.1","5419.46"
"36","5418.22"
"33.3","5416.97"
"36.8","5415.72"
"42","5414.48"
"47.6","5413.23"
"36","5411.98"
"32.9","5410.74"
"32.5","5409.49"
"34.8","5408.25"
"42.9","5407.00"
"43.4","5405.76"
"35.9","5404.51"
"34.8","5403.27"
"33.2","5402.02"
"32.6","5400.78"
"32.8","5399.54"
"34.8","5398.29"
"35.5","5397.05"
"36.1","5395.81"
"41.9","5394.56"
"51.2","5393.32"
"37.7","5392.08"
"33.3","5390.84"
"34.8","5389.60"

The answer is -0.9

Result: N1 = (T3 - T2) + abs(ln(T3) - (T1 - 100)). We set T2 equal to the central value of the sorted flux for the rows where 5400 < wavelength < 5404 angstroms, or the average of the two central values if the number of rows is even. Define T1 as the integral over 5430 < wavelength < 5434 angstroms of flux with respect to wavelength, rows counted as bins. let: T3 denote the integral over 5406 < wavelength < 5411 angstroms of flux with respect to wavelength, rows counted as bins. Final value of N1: 185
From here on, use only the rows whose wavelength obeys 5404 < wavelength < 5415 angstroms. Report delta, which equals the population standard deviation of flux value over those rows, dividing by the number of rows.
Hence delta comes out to 5.1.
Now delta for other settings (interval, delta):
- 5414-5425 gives 2.7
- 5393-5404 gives 5.7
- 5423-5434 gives 2.9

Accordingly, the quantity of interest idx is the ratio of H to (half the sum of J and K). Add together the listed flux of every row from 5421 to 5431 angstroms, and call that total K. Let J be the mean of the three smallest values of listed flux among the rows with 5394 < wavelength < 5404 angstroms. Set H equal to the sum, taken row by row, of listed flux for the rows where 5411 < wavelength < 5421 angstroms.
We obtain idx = 1.89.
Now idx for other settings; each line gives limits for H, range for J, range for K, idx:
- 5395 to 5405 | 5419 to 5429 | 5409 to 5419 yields 1.67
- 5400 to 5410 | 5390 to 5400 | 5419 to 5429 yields 1.91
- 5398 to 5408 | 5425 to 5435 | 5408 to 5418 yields 1.77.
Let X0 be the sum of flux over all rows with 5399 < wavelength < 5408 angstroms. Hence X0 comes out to 256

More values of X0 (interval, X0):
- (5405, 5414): 270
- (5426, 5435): 251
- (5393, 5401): 265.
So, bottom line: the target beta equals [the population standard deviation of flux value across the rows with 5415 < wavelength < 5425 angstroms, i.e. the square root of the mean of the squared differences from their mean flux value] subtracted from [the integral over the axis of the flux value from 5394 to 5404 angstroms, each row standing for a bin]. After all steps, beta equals 350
